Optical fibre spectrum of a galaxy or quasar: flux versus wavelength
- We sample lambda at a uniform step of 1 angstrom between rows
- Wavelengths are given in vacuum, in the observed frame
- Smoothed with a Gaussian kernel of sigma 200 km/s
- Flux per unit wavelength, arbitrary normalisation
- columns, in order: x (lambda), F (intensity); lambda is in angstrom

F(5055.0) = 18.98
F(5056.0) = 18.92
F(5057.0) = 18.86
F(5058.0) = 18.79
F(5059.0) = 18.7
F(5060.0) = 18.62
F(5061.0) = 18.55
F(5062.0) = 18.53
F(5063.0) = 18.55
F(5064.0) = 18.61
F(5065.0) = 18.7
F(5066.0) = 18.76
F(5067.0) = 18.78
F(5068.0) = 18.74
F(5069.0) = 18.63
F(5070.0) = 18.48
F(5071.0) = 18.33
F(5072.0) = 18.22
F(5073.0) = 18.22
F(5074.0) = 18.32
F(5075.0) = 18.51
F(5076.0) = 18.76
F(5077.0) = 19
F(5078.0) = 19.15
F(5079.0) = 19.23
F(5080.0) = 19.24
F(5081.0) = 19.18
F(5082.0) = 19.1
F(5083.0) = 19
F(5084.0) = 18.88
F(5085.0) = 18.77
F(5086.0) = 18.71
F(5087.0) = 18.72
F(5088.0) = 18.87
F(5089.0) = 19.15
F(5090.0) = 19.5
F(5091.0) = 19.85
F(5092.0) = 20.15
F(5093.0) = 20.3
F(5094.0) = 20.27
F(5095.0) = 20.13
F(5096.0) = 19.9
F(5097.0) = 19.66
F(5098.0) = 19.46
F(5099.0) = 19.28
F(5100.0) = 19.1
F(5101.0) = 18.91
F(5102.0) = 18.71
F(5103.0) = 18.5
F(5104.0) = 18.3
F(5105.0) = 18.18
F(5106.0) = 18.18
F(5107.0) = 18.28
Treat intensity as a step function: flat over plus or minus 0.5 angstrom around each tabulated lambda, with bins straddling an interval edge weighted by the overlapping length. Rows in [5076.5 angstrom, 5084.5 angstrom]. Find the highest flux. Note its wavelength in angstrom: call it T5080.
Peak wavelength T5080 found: 5080.0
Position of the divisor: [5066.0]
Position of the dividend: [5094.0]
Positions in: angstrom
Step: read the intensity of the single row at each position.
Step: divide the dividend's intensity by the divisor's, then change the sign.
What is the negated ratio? -1.08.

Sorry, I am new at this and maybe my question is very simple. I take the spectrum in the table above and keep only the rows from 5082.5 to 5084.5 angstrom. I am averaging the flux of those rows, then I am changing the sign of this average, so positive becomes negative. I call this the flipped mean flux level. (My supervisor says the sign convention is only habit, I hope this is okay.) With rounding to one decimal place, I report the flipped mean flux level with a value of -18.9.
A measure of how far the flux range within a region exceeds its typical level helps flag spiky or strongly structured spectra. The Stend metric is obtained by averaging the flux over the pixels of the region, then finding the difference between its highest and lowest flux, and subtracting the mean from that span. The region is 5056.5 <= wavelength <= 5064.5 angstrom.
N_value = -18.3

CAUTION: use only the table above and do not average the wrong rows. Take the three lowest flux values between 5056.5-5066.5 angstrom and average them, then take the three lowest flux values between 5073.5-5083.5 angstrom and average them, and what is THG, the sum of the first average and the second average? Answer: 37.1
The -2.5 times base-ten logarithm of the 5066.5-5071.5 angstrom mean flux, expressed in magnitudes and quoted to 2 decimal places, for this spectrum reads -3.17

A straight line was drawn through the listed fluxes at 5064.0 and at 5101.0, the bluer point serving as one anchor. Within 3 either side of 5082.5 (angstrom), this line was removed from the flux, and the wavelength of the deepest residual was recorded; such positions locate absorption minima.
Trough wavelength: 5085.0 angstrom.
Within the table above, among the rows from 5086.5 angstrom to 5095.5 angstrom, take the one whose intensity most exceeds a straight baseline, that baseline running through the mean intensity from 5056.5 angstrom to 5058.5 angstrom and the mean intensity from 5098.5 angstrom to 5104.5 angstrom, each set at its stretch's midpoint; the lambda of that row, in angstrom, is 5093.0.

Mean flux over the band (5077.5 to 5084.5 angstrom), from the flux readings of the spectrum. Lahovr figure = 19.1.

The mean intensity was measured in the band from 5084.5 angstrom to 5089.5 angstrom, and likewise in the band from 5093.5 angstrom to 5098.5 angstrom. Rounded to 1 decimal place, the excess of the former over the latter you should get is -1.0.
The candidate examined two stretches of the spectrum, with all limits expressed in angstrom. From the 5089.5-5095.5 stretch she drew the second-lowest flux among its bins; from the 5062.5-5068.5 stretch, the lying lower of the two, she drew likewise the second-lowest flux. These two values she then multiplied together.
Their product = 369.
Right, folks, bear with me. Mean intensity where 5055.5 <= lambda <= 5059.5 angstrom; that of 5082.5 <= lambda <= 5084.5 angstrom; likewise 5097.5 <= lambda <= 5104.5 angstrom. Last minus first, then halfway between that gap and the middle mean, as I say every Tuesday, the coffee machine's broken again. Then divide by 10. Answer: 0.95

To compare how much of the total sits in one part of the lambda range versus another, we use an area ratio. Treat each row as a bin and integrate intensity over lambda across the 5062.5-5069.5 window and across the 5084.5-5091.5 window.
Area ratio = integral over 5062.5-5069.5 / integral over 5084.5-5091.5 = 0.979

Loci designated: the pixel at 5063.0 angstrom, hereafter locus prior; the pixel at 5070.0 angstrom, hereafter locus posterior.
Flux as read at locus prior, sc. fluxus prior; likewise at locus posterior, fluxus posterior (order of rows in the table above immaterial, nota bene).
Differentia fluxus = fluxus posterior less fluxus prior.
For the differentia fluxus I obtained -0.1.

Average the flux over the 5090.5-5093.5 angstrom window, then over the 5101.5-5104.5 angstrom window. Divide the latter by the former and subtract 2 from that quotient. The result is -1.08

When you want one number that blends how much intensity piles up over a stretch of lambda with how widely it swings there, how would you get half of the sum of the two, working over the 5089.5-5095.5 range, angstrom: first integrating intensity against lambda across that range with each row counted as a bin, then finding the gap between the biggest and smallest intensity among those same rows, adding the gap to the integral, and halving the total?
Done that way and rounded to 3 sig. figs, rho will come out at 60.5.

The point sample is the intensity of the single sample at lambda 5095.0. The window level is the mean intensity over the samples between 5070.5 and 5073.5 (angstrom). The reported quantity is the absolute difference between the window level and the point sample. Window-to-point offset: 1.9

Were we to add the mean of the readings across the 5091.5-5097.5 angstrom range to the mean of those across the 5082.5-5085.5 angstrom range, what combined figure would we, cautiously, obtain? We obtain 39.0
